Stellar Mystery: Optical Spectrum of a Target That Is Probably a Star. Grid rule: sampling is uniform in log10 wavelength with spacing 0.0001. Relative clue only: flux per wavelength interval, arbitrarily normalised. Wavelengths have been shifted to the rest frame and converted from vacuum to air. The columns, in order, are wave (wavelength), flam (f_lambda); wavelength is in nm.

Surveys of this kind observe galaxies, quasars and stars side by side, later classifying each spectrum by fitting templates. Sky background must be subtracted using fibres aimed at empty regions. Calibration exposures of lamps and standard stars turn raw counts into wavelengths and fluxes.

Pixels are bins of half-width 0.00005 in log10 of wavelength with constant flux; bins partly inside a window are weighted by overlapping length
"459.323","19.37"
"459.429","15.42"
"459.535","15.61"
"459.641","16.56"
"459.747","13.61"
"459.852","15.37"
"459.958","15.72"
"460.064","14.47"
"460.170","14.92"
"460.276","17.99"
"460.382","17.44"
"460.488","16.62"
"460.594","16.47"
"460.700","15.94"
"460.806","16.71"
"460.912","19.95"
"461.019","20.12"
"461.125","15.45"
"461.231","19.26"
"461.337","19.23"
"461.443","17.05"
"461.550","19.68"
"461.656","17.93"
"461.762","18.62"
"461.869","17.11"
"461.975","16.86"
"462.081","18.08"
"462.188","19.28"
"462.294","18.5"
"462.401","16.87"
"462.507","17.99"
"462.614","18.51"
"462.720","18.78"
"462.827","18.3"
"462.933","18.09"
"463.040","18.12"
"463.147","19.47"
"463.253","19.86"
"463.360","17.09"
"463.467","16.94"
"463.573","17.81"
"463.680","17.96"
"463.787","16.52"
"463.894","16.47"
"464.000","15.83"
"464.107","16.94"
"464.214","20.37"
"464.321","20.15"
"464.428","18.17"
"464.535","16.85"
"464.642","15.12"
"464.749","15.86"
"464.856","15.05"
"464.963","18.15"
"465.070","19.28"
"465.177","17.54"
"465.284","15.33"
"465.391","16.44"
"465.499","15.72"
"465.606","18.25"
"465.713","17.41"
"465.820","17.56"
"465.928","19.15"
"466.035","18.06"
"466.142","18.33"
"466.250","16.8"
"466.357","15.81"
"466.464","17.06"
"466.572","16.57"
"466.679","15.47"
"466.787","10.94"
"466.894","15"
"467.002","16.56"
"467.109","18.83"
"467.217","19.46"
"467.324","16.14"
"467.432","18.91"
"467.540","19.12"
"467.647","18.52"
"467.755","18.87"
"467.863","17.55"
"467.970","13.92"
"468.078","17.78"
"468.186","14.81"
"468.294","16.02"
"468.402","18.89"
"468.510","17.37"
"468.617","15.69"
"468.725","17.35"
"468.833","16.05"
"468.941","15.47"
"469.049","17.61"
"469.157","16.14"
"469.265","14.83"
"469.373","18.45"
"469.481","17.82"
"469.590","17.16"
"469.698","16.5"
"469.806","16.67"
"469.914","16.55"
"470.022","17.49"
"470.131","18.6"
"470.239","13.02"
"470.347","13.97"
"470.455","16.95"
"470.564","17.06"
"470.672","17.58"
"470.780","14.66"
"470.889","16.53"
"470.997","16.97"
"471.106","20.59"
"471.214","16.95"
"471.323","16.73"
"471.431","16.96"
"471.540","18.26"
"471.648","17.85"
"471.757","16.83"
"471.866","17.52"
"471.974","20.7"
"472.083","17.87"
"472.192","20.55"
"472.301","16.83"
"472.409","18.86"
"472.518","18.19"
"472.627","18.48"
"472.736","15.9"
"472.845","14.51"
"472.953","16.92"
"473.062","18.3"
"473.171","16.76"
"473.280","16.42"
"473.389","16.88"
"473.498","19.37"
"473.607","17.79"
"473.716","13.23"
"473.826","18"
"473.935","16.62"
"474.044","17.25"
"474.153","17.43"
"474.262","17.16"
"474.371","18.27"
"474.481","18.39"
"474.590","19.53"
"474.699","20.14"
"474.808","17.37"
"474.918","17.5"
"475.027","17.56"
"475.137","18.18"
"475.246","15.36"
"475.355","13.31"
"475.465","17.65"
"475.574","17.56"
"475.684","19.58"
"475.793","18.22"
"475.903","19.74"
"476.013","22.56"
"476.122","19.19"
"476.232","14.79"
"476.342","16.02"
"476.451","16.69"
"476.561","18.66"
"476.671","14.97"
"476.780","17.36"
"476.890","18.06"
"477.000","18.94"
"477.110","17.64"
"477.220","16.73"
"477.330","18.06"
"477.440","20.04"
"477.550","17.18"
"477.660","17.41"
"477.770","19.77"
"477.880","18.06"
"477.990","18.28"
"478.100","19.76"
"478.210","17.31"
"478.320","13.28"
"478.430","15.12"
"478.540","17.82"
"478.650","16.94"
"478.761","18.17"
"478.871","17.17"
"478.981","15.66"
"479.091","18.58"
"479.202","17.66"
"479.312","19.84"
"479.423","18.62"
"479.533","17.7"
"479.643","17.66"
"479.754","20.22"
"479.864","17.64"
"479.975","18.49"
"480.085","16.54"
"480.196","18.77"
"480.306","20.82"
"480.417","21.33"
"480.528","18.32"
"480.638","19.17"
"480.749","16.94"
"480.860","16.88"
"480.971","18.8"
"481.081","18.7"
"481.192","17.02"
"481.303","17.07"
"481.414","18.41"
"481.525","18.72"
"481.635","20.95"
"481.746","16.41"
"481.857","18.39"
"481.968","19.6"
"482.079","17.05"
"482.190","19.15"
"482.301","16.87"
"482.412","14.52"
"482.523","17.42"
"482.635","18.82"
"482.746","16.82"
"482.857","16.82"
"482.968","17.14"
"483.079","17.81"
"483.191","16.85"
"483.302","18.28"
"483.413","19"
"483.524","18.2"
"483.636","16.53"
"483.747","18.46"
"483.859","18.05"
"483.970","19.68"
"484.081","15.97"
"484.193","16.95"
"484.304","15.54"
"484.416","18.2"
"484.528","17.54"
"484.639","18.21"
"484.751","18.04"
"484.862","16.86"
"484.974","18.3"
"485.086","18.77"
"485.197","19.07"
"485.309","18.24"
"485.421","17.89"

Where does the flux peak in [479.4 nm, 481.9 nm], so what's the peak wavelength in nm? 480.417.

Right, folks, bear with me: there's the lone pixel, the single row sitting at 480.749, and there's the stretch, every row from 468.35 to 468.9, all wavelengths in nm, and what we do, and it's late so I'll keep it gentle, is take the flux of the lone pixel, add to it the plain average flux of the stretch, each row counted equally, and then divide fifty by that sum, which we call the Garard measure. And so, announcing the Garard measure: 1.47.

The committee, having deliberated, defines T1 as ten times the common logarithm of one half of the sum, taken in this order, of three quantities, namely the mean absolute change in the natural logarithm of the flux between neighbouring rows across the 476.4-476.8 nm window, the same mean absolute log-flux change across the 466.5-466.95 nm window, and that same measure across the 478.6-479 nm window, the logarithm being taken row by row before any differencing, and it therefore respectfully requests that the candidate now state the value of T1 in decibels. -6.2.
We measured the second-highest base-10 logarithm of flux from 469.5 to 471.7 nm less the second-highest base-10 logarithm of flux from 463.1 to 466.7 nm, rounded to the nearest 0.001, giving -0.035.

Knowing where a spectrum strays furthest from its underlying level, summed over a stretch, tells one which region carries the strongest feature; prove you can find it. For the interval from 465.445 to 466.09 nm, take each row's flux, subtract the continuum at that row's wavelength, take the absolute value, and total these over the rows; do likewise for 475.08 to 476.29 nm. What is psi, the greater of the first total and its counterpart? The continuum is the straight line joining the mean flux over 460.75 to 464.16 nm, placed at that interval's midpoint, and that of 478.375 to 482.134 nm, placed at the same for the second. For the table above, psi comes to 20.7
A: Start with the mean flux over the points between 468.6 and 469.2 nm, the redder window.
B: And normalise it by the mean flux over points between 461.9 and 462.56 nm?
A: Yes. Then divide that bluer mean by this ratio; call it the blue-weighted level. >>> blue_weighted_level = 20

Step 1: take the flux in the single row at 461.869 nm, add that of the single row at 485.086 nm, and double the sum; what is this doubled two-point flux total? 72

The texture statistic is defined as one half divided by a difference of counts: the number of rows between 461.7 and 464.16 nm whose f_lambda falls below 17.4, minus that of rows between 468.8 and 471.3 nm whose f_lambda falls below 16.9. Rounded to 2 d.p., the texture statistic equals -0.25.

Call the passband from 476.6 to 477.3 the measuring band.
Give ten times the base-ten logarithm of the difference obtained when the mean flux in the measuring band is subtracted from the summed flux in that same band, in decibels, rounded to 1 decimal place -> 19.4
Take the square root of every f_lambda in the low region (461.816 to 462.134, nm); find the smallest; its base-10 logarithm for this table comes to 0.613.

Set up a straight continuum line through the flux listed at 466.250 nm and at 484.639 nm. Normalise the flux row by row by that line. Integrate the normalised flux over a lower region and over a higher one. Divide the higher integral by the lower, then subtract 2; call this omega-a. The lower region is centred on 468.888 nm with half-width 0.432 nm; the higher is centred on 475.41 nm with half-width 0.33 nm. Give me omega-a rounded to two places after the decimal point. -1.23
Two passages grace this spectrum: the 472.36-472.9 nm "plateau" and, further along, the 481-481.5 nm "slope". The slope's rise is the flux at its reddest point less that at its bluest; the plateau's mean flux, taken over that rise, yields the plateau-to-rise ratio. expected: -59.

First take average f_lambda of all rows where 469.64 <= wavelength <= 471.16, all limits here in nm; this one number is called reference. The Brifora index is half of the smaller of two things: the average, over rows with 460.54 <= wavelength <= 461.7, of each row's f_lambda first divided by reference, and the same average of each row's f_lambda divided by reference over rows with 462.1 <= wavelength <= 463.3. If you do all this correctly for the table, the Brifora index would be 0.540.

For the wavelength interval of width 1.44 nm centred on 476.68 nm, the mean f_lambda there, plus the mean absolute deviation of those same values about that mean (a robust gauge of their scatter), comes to 19.1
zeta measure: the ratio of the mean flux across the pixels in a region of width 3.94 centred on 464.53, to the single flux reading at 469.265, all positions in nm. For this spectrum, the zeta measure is 1.18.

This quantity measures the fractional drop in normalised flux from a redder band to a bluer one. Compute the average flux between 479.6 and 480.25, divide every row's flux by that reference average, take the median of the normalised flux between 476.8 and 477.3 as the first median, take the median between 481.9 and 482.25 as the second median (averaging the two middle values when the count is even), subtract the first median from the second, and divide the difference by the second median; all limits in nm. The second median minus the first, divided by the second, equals 0.068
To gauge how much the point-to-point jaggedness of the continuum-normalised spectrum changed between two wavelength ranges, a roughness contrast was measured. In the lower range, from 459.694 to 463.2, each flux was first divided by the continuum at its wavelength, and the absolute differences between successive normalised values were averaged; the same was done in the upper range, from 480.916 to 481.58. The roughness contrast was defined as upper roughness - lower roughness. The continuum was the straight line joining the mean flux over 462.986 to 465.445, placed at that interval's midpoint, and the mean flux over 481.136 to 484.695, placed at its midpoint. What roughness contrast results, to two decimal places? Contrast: -0.03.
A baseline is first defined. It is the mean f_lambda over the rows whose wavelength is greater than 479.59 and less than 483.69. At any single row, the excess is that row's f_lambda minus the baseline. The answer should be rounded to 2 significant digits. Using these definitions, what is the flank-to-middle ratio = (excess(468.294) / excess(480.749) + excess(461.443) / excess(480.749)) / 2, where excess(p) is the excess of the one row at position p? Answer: 1.4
